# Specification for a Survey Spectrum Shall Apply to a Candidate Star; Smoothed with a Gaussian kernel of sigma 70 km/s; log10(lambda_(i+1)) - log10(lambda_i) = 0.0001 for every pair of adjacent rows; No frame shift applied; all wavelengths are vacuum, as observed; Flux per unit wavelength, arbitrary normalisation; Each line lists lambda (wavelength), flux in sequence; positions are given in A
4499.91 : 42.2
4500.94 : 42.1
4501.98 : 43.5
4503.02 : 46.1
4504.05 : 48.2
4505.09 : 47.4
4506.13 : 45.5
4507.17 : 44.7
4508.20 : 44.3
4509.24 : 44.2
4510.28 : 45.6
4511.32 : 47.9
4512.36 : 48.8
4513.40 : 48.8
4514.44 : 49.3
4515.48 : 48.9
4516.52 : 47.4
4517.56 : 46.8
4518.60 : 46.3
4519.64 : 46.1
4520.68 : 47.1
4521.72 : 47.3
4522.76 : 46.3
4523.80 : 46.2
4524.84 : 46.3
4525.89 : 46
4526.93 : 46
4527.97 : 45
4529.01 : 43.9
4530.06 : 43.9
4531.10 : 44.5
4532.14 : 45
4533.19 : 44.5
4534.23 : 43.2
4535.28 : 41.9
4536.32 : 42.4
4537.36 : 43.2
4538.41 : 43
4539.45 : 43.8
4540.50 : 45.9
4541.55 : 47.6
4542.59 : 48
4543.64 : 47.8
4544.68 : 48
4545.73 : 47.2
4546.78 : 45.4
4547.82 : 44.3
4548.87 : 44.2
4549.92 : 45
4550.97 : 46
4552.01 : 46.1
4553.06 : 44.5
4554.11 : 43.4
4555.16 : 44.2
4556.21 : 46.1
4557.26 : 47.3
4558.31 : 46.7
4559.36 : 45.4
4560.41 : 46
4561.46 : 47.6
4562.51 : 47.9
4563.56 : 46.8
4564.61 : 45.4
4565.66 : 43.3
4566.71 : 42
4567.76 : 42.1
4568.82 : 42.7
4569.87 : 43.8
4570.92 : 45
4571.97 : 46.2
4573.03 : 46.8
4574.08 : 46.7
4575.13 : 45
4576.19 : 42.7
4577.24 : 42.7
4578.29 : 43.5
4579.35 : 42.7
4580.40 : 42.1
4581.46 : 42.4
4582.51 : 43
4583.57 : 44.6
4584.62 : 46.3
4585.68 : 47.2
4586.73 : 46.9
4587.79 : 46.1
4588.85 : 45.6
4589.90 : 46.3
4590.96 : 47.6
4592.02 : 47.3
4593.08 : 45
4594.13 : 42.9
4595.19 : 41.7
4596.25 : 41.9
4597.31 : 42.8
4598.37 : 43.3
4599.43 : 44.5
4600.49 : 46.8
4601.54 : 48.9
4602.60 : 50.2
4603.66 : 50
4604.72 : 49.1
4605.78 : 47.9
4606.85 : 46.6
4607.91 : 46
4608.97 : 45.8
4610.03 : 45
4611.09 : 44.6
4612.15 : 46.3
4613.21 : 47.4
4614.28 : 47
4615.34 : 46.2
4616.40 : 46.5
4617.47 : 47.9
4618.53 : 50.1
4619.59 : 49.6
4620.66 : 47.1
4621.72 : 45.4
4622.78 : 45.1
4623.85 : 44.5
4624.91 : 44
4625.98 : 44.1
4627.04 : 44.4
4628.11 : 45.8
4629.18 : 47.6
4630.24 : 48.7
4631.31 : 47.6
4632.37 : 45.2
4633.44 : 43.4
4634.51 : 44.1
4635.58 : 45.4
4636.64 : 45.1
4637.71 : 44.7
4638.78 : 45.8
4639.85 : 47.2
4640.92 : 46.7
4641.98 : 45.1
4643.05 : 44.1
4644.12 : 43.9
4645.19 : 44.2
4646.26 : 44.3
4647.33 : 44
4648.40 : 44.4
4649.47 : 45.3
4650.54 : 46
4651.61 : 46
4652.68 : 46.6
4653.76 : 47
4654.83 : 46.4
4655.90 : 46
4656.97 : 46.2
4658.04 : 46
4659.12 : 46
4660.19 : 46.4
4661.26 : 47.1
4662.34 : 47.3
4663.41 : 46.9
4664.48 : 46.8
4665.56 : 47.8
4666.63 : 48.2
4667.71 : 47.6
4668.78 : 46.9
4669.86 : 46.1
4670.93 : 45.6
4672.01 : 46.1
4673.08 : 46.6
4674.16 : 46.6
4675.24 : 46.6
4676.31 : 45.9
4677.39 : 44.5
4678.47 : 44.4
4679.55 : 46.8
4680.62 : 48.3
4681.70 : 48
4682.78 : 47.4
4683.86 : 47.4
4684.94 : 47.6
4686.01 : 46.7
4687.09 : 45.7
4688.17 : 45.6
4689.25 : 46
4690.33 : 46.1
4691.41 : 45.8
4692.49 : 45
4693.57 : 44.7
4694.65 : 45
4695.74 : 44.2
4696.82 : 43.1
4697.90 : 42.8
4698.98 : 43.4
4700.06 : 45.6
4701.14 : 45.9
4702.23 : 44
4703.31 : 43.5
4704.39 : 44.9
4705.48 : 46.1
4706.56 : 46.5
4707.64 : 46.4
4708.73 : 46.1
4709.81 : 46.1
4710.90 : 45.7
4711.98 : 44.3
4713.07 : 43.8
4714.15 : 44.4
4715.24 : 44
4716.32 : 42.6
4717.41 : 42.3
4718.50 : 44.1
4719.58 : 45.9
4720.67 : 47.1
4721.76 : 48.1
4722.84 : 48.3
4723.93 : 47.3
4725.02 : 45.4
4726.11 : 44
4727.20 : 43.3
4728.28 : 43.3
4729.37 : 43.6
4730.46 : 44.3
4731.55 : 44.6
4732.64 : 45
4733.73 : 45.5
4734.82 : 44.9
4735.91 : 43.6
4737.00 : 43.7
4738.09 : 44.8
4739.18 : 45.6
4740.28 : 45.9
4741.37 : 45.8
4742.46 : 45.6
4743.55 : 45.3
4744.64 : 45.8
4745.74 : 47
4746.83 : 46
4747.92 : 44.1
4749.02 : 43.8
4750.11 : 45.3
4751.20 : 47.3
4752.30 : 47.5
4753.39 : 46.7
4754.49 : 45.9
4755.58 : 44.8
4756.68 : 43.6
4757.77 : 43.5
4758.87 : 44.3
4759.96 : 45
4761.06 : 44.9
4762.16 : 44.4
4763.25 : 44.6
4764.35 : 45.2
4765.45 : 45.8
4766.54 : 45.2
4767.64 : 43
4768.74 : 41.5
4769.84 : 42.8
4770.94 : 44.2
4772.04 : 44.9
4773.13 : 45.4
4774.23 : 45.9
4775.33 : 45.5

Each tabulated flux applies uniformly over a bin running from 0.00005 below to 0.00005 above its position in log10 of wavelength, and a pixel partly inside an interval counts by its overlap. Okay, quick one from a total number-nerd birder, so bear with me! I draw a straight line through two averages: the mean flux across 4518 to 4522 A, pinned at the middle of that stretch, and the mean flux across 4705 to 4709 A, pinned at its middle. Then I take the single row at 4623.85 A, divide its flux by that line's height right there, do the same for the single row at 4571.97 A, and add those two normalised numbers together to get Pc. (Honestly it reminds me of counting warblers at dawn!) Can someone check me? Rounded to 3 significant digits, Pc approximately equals 1.95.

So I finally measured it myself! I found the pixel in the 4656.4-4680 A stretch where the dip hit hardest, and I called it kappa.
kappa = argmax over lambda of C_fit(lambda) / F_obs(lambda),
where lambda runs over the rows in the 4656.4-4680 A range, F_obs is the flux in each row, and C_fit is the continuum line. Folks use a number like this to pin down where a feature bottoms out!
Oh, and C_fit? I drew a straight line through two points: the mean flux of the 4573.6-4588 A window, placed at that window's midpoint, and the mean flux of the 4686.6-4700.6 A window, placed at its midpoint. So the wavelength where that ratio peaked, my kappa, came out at 4678.47 A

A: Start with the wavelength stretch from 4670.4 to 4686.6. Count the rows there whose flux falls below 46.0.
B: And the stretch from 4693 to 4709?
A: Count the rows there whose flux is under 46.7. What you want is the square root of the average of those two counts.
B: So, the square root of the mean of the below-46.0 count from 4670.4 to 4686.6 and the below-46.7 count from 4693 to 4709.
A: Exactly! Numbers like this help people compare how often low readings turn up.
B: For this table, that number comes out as 3.08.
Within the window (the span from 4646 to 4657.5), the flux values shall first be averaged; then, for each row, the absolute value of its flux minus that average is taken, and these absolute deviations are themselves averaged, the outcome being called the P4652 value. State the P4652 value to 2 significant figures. 0.84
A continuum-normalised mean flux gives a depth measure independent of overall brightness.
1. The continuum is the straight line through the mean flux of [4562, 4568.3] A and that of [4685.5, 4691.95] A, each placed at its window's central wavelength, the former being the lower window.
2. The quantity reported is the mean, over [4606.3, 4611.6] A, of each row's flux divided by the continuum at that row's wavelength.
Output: 1.01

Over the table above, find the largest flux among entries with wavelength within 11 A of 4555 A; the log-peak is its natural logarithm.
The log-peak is 3.87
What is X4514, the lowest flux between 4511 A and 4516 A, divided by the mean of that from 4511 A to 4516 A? 0.983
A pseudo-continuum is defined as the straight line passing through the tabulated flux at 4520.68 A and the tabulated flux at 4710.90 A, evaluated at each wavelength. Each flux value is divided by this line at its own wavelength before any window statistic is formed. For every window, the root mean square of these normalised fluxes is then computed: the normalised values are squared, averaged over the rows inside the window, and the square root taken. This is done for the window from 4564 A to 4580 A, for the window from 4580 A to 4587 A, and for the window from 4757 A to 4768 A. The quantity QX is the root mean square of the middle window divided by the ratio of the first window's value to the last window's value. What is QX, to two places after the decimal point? 1.00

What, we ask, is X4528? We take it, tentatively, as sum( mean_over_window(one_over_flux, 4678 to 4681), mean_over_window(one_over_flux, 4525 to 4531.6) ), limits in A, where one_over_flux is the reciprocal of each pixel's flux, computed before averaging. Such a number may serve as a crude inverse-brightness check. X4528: 0.0438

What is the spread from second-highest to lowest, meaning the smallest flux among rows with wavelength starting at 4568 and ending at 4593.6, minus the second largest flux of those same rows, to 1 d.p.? -5.2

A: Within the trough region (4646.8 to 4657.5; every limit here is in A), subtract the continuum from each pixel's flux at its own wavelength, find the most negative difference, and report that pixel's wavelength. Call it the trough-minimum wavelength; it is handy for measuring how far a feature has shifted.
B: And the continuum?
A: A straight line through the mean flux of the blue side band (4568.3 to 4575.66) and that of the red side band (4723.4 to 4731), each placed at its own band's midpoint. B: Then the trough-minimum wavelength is 4647.33 A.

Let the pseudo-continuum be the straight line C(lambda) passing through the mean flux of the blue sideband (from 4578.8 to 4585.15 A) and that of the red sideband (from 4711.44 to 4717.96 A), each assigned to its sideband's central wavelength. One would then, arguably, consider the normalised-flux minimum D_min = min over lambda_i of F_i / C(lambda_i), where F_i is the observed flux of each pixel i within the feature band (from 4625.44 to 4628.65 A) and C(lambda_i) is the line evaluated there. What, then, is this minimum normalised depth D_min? 1.013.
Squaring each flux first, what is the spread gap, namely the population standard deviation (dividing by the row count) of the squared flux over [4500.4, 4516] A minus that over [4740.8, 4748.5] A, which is 130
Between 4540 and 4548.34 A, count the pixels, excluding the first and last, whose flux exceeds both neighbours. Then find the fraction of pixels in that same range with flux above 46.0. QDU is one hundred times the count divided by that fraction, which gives 320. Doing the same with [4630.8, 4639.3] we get 800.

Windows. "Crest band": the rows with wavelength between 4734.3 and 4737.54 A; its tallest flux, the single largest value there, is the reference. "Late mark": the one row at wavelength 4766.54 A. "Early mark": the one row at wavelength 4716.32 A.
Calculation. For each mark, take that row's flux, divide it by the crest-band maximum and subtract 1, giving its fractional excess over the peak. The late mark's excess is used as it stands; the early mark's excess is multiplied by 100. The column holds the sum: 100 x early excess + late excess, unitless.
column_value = -5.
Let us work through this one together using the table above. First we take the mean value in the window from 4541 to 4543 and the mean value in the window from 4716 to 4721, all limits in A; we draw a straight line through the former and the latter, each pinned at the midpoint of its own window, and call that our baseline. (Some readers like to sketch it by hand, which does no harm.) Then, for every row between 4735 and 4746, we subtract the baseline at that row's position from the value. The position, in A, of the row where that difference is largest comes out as 4745.74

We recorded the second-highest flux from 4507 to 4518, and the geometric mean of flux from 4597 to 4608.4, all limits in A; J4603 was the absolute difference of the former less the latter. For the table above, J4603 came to 2.0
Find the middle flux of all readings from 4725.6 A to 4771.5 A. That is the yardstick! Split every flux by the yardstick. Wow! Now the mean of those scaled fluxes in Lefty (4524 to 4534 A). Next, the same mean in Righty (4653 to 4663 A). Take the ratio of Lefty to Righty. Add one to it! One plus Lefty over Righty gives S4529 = 1.97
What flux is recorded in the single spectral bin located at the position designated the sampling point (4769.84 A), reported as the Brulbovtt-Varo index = 42.8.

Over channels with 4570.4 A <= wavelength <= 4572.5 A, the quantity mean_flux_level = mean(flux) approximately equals 45.6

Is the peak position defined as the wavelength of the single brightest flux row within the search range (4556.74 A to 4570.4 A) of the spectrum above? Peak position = 4562.51 A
